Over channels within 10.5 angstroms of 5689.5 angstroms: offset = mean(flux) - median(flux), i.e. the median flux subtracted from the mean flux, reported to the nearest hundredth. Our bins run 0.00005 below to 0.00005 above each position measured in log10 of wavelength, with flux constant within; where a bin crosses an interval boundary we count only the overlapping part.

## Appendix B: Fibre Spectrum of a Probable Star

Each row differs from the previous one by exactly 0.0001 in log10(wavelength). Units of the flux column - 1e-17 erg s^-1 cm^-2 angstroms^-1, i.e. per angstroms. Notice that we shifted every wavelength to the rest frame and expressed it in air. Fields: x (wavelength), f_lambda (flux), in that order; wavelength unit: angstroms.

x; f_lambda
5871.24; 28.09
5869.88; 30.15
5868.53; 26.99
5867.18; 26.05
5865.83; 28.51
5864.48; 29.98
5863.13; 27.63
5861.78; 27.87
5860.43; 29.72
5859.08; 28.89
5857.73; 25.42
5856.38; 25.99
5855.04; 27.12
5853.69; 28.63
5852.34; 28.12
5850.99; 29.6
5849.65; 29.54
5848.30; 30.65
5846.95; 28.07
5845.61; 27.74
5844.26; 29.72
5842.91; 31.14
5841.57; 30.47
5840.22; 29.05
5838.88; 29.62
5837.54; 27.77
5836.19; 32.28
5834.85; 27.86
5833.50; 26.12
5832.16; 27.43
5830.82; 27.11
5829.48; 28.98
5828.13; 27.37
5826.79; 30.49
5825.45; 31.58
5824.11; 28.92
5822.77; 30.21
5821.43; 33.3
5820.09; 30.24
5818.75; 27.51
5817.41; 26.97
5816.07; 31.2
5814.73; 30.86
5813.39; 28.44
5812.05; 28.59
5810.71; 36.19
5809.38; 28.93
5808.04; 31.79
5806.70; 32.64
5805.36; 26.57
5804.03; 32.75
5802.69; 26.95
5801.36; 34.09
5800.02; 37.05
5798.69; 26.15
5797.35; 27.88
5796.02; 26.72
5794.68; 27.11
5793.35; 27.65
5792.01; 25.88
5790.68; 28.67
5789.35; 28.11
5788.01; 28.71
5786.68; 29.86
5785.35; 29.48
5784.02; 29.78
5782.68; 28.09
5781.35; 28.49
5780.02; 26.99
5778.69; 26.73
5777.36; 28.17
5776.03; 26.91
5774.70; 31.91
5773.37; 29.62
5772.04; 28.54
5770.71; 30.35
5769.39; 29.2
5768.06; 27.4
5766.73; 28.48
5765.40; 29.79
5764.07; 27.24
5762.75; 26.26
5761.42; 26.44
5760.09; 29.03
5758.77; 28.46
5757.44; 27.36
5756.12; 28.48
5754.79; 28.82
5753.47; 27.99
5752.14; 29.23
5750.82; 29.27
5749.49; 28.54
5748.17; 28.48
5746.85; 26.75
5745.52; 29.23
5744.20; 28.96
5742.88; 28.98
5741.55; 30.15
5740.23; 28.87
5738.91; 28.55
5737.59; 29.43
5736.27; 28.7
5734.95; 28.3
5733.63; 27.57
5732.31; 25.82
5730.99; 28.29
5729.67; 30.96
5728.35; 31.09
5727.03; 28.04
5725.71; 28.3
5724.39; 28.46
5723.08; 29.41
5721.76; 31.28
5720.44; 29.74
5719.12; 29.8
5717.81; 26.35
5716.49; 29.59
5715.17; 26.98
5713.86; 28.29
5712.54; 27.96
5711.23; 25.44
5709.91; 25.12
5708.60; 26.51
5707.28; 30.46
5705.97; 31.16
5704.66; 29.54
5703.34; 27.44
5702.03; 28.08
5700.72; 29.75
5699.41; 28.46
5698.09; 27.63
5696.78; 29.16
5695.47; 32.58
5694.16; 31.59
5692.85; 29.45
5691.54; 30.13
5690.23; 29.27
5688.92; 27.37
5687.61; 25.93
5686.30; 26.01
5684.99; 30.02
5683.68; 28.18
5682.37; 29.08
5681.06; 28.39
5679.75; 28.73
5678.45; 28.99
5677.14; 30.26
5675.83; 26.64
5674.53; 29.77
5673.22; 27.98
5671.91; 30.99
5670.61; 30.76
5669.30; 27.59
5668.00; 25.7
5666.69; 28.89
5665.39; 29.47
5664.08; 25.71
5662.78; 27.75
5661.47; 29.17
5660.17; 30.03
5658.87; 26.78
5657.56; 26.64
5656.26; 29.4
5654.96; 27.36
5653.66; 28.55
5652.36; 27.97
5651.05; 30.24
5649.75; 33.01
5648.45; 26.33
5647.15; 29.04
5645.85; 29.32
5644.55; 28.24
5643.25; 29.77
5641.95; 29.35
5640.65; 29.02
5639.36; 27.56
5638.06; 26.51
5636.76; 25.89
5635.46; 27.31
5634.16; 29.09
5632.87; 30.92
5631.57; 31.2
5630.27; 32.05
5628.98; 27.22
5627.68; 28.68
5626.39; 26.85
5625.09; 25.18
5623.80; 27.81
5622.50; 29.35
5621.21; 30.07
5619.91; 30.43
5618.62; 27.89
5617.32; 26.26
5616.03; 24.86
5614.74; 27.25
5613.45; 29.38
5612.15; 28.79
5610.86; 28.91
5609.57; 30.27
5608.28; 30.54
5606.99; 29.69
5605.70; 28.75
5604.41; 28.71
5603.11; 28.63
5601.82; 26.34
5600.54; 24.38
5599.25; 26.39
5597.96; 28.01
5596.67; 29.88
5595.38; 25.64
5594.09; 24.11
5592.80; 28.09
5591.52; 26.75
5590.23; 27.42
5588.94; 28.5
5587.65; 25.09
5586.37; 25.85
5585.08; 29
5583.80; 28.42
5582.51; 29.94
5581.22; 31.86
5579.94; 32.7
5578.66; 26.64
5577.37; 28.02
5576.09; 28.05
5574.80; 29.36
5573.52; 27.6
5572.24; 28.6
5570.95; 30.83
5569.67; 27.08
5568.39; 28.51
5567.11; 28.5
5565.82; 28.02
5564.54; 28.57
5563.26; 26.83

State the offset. -0.03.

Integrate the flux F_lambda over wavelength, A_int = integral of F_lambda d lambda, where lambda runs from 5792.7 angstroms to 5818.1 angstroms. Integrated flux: 760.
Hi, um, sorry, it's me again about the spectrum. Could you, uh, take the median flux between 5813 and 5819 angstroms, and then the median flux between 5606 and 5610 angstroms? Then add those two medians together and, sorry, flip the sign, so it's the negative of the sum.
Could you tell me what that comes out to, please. -58.7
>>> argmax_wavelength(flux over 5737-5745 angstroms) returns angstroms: 5741.55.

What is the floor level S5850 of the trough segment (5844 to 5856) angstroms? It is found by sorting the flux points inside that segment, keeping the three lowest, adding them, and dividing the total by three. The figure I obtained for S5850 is 27.6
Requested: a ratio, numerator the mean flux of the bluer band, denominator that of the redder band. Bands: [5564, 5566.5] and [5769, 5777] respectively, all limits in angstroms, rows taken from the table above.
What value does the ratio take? 0.96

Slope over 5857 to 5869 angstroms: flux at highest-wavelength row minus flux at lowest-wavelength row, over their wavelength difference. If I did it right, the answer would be 0.15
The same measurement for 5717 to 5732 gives 0.15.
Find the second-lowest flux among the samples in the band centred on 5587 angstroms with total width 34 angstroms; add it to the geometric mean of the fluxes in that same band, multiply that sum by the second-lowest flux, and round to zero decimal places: 1273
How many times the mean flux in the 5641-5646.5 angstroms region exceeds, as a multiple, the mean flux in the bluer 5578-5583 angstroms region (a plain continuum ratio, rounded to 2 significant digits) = 0.96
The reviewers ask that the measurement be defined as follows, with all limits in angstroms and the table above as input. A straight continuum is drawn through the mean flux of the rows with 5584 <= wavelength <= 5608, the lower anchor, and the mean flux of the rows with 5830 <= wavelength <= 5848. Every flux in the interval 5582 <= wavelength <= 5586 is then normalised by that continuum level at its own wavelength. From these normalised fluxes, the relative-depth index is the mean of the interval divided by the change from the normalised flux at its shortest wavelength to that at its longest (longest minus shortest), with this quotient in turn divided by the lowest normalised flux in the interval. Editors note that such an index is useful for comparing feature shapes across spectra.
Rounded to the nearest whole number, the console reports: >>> -29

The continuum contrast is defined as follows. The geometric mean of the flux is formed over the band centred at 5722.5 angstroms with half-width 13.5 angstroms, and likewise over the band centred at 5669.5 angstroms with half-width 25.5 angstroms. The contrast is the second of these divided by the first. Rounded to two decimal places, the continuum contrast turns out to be 1.01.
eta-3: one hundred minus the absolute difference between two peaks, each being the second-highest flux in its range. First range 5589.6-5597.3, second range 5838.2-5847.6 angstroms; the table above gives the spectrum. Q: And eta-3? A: 98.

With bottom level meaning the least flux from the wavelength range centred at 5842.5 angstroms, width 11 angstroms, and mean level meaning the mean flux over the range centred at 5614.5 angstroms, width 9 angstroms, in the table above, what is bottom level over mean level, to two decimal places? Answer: 1.00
